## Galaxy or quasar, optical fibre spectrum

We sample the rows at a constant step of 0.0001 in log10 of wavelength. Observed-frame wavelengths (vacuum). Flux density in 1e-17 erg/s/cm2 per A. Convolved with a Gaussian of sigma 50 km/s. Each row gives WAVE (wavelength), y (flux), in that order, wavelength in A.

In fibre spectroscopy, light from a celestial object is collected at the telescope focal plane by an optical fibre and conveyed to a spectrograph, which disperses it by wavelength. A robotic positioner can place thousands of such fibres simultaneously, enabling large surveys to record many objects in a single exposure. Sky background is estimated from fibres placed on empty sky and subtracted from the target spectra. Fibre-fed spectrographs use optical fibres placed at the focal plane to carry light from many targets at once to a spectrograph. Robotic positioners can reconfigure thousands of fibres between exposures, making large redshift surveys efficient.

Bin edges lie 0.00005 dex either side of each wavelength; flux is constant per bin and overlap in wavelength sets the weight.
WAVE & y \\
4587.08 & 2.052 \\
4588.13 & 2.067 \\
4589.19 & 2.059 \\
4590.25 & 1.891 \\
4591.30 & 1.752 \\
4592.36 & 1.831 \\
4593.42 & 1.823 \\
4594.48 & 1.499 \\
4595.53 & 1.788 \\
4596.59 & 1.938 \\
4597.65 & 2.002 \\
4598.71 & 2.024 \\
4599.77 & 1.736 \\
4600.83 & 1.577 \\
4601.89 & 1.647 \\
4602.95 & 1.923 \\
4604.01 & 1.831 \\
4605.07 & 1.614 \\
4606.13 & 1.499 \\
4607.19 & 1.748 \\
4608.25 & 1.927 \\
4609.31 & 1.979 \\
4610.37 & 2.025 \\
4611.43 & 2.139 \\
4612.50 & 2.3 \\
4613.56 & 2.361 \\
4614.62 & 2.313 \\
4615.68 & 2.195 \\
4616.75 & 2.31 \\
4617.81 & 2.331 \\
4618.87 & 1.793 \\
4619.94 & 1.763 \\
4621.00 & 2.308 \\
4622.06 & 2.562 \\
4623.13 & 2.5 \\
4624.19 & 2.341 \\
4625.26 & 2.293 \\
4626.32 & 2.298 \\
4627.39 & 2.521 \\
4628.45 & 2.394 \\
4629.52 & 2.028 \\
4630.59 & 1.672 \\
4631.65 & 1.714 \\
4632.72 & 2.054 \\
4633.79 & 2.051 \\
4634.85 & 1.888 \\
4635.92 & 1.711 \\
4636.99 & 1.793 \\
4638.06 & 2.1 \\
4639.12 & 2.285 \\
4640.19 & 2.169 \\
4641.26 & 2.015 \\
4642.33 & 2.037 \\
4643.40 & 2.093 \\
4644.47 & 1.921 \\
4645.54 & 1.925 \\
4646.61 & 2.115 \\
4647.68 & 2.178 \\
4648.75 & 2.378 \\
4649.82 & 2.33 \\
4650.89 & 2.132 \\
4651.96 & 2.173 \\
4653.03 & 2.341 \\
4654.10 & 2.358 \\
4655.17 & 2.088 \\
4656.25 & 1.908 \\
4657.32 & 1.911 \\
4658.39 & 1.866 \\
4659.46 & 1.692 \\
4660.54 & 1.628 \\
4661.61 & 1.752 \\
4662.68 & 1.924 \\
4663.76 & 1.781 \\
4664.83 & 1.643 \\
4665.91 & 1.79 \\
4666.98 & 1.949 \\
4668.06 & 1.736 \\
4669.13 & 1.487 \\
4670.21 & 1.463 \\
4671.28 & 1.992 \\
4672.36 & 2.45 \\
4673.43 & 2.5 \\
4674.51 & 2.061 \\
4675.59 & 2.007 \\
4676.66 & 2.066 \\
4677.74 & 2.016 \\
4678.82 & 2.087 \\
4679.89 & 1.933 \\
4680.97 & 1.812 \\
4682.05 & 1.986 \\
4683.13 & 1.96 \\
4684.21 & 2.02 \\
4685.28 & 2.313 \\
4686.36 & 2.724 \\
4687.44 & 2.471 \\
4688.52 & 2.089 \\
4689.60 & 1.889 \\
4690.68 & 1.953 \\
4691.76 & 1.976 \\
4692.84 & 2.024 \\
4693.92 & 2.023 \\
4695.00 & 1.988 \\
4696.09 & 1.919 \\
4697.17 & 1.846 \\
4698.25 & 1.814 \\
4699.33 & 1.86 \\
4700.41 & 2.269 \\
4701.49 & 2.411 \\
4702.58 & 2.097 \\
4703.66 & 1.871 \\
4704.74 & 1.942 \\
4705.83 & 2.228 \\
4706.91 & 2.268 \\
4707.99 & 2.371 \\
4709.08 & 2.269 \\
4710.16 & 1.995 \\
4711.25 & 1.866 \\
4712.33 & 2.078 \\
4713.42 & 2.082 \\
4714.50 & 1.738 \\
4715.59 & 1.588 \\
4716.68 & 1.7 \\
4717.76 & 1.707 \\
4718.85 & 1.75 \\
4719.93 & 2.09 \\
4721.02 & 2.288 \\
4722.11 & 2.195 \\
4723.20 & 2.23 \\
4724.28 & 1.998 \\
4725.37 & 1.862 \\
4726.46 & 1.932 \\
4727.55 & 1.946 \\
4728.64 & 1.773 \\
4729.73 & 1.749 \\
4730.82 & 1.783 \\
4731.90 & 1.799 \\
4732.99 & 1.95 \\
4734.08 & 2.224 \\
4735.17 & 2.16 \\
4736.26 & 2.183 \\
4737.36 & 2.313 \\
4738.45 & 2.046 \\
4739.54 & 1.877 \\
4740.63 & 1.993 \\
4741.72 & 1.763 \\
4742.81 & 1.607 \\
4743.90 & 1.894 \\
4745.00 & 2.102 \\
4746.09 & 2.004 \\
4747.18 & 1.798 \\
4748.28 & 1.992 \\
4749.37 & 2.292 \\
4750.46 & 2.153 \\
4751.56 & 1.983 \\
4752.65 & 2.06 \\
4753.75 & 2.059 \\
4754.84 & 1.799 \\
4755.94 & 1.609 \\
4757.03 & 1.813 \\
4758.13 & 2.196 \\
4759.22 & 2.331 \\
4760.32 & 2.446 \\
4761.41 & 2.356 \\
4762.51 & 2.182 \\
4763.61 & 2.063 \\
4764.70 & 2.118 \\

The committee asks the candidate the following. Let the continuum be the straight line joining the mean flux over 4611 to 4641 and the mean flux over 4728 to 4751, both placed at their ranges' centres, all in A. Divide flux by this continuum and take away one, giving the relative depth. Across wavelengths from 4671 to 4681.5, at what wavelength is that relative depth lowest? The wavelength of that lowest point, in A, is 4680.97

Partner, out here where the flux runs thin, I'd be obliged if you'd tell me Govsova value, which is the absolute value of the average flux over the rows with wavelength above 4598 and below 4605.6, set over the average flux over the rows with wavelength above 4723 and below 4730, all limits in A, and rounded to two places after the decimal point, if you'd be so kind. 0.92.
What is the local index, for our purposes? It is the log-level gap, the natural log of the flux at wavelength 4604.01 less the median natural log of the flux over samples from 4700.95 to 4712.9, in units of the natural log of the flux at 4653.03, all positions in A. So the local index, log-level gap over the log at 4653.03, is -0.16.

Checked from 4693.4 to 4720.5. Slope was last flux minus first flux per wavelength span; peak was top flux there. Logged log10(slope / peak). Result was -2.97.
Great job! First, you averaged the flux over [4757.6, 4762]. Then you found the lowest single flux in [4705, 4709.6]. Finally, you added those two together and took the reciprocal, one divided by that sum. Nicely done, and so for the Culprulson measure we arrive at 0.219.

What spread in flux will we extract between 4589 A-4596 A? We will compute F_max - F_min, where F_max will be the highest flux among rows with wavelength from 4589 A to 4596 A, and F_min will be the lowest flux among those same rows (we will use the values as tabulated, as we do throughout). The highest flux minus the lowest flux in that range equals 0.56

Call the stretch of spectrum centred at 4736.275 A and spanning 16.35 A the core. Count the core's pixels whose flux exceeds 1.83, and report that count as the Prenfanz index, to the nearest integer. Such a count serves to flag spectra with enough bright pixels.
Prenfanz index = 9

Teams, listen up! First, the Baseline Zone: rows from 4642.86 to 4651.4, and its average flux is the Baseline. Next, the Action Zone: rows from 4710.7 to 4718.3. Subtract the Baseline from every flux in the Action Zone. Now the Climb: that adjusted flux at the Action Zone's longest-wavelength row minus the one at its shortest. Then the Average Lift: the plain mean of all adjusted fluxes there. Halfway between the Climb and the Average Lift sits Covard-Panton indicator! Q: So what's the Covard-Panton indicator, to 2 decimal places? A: -0.24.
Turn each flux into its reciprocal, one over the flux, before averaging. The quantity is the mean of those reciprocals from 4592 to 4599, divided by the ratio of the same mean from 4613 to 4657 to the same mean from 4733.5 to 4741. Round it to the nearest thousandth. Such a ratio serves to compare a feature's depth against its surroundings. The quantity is 0.550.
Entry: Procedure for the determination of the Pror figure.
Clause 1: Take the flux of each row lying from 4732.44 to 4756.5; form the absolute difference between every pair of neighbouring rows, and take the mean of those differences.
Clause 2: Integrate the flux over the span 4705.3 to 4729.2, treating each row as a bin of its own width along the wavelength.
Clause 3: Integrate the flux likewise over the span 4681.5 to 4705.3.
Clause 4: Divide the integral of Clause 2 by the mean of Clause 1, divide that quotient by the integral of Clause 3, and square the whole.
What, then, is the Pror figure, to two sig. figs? 33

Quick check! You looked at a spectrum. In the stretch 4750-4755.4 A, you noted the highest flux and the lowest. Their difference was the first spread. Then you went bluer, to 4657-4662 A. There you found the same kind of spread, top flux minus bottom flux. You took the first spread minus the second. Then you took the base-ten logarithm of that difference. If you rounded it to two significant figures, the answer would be -1.1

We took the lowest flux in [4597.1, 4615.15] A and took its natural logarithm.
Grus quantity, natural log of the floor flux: 0.40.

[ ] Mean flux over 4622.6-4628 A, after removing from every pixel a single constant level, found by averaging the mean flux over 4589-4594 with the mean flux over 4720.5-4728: 0.4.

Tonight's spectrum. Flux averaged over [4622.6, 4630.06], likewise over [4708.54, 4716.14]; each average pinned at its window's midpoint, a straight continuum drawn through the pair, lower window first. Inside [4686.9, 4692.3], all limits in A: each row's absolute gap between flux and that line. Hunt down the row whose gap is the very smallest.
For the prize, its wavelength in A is 4688.52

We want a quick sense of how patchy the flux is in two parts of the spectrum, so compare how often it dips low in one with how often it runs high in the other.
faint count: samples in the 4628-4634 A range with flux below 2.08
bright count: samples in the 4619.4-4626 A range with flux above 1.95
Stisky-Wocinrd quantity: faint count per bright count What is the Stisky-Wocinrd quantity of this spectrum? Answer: 1.0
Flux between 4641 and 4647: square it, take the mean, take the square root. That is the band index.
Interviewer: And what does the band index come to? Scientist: 2.02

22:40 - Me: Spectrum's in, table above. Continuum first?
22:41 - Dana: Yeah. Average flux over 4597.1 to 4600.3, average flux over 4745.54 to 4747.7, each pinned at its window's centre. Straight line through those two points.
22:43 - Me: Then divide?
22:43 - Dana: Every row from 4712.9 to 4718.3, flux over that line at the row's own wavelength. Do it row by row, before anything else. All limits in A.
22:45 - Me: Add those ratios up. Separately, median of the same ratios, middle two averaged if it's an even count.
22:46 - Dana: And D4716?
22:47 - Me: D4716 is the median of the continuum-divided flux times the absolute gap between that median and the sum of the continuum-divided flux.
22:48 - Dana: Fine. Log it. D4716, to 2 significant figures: 3.3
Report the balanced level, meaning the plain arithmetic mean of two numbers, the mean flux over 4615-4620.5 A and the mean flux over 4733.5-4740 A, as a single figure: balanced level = 2.11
